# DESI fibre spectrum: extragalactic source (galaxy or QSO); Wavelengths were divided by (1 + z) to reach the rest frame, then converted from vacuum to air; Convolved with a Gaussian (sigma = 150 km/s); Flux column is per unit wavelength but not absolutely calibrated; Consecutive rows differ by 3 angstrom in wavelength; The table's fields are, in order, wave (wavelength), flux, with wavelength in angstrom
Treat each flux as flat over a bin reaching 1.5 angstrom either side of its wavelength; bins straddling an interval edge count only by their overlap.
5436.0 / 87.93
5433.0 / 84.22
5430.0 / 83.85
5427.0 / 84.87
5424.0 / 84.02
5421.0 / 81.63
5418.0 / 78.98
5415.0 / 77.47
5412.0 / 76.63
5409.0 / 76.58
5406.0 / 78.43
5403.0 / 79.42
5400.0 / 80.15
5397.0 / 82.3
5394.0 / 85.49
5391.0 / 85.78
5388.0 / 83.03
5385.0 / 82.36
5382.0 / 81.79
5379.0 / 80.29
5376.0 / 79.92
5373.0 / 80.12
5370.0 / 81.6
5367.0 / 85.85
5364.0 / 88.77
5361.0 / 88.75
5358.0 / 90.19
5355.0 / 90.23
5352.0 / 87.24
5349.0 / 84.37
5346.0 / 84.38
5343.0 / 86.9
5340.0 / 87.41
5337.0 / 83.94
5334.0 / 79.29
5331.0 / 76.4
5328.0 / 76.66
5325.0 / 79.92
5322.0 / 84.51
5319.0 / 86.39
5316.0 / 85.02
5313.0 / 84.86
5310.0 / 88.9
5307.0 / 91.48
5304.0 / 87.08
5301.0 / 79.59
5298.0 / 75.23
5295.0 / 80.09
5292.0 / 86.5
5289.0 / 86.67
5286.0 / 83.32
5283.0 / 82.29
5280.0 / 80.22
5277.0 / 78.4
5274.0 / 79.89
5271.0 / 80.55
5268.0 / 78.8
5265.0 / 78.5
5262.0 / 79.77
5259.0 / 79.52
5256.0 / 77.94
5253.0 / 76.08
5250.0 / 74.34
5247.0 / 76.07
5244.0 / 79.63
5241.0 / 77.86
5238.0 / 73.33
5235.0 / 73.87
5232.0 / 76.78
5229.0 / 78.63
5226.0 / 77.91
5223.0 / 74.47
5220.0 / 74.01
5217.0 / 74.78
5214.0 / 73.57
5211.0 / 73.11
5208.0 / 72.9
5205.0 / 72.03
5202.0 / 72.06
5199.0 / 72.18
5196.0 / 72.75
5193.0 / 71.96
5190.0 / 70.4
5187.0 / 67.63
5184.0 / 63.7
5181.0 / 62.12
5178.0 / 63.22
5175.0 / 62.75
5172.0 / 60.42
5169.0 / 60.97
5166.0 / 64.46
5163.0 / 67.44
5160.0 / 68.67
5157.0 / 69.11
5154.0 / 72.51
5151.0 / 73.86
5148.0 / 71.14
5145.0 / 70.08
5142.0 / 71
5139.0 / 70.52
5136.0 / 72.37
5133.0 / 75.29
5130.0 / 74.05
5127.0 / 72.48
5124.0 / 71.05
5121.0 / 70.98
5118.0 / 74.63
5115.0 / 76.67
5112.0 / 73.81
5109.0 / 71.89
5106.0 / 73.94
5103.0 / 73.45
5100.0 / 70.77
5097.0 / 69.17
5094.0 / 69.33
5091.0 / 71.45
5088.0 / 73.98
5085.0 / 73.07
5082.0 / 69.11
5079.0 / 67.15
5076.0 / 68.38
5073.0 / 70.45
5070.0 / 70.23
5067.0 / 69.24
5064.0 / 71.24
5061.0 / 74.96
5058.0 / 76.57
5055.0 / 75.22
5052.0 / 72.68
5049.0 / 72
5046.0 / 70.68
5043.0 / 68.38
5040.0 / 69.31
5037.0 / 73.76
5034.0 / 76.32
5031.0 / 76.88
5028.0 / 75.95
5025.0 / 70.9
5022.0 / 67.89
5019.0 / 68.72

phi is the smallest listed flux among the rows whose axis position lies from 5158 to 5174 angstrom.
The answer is 60.42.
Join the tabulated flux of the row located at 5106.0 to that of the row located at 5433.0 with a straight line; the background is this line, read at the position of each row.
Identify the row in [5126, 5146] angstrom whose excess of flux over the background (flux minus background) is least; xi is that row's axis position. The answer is 5145.0 angstrom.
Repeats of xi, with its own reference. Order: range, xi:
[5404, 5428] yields 5412.0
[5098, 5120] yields 5100.0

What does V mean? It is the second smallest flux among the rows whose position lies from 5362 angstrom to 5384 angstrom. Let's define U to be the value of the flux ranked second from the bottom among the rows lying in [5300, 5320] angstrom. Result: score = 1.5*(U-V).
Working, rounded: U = 84.86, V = 80.12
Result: 7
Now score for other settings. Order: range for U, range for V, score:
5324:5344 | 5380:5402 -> -8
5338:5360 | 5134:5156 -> 21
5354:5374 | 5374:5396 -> 2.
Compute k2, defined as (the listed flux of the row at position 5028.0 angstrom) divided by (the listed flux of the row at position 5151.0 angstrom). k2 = 1.03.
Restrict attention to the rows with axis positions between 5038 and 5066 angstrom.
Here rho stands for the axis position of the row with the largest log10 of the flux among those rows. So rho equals 5058.0 angstrom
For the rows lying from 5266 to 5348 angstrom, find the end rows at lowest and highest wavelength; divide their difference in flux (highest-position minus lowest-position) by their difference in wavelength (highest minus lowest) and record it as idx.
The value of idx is 0.07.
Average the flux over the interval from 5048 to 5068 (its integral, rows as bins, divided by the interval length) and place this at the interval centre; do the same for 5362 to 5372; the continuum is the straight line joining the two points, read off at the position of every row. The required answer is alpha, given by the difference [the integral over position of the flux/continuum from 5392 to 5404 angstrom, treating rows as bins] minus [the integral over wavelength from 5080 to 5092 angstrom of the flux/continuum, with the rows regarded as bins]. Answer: -0.2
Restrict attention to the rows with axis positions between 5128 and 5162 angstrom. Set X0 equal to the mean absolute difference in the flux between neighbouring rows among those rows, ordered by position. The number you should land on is 1.64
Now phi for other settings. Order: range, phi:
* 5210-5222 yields 73.11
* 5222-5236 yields 73.87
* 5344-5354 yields 84.37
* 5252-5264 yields 76.08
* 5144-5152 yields 70.08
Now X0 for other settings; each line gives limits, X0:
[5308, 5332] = 2.22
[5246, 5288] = 1.35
